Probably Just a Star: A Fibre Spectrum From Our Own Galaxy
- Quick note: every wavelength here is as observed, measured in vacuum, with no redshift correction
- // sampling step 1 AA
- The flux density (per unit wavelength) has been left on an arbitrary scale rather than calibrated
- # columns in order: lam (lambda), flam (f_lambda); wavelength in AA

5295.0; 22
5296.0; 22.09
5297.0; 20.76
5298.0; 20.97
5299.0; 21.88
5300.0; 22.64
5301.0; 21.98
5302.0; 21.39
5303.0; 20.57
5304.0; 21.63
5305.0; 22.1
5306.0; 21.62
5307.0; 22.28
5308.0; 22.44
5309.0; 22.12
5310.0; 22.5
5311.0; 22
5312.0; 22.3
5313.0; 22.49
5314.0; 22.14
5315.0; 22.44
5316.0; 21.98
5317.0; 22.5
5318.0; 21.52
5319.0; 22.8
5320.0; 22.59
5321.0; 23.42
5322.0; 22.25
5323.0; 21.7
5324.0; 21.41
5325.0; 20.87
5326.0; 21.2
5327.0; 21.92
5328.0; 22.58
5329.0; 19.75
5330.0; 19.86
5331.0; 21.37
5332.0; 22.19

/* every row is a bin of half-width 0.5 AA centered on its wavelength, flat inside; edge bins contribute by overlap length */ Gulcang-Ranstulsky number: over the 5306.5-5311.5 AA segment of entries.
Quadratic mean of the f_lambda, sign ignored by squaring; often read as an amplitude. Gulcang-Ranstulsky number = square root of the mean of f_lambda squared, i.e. 22.3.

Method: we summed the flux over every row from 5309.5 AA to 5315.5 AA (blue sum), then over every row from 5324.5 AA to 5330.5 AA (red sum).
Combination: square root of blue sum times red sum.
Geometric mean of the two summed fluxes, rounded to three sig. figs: 130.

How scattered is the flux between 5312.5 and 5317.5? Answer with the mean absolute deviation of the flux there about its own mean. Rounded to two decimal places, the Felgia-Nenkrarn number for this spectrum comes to 0.20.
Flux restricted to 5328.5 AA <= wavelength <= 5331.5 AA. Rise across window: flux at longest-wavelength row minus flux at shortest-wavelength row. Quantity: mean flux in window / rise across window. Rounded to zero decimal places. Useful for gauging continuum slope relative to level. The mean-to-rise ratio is 13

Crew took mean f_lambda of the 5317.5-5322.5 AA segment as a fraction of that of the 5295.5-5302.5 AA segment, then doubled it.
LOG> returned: 2.08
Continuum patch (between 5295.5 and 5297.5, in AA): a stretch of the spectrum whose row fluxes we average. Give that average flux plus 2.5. 23.9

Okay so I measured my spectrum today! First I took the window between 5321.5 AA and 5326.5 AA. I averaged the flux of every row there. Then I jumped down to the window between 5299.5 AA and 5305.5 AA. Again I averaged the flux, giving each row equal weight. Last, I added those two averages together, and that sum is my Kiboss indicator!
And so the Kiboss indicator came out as 43.2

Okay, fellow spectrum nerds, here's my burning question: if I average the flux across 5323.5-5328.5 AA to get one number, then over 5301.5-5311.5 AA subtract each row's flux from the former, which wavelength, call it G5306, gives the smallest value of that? 5310.0 AA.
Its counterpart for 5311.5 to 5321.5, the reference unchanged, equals 5321.0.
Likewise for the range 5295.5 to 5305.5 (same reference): 5300.0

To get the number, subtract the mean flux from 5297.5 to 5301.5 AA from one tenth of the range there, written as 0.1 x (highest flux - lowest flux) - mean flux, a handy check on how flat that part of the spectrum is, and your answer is -21.7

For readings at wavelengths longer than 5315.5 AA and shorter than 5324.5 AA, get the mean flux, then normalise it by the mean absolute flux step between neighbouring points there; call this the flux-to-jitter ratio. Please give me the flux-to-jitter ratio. 31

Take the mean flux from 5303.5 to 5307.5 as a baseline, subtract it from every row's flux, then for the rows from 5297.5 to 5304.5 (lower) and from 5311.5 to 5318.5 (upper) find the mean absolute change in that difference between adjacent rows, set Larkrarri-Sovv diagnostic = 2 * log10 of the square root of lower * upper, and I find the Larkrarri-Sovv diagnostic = -0.43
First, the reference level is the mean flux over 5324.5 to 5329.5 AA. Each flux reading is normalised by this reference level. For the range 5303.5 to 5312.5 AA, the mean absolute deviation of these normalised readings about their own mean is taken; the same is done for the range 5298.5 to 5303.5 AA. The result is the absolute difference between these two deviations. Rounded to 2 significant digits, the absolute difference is 0.015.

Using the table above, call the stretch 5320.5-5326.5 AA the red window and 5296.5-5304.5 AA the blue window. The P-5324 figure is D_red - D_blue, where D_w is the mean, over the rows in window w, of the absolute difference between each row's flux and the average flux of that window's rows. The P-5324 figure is 0.1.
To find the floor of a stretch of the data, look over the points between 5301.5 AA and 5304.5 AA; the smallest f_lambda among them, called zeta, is 20.57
